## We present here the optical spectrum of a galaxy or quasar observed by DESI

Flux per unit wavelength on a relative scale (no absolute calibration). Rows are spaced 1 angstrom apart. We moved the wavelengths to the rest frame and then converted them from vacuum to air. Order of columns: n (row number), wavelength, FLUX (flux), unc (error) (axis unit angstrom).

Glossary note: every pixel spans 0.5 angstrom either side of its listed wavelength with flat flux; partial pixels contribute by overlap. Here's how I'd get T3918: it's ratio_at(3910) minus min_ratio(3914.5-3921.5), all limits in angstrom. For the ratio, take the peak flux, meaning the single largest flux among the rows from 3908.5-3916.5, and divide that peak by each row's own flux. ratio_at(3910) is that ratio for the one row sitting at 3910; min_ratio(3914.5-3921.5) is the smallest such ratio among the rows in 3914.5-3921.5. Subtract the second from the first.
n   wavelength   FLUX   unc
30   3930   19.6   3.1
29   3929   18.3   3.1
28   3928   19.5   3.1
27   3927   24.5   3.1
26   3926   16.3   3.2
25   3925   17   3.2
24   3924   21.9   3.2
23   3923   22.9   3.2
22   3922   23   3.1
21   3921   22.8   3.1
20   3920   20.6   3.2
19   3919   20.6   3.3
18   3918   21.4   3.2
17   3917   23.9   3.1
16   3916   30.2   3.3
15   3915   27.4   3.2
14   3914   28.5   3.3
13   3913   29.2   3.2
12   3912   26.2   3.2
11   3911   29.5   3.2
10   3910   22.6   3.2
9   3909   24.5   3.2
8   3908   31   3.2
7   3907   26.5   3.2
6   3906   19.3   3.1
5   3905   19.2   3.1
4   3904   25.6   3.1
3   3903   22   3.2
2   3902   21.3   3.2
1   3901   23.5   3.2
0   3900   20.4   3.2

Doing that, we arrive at 0.3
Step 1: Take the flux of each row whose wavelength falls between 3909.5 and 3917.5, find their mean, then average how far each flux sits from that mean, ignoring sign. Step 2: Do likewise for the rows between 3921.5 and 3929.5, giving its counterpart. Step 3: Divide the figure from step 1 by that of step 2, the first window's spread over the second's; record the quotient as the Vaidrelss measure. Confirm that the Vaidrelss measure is 0.84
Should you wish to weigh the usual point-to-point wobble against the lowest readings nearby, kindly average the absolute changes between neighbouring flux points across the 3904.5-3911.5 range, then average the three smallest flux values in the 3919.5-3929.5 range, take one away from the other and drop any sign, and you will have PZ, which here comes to 12.7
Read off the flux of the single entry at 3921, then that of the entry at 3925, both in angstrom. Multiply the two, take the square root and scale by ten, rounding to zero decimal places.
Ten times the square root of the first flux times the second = 197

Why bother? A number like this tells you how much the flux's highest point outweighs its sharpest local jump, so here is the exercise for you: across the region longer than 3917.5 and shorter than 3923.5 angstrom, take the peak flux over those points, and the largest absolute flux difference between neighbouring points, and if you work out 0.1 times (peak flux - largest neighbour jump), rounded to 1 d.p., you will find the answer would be 2.1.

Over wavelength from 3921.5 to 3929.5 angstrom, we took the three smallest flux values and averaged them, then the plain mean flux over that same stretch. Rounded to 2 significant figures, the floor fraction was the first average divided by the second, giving 0.84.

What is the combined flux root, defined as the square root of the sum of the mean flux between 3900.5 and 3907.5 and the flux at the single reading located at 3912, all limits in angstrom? 6.98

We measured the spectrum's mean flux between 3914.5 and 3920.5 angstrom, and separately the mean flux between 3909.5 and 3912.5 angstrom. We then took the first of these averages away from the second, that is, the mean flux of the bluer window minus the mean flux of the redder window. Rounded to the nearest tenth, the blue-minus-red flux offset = 2.1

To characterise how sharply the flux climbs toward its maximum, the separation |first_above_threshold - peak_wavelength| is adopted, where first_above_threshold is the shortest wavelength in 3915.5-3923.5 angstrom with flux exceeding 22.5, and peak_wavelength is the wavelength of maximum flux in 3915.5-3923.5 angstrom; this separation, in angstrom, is 0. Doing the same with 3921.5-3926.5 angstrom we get 0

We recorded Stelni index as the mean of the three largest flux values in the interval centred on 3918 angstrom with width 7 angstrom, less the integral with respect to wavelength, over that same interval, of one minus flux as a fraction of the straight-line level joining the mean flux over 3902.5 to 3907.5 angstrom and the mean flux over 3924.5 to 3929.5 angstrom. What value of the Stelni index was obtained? 28.3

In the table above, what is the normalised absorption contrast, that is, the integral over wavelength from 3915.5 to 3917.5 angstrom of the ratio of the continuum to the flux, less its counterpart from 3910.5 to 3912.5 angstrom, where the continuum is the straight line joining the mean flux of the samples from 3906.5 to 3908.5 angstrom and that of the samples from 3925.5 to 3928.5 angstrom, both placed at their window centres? -0.1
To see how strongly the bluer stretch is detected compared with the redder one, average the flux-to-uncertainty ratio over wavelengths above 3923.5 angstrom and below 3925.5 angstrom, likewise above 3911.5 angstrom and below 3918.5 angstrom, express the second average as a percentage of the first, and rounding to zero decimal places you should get 136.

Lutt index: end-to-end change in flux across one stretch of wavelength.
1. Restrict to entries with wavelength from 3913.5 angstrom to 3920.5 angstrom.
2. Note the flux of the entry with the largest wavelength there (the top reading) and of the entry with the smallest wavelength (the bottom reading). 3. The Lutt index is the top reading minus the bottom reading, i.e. -7.9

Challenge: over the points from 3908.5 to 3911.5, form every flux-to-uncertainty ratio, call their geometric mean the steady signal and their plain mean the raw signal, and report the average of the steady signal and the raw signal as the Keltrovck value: 8.0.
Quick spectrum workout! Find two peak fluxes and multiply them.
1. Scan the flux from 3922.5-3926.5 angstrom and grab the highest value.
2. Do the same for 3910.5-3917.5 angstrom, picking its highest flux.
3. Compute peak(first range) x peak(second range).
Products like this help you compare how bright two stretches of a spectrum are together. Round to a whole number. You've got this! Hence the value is 692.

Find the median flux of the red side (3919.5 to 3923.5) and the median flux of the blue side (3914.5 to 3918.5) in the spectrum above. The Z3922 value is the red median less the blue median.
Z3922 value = -2.8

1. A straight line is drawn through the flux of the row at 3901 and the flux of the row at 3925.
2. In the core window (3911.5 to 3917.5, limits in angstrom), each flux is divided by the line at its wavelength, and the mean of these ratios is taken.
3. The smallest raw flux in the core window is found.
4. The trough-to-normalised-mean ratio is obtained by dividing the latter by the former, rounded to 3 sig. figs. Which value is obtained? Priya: 17.2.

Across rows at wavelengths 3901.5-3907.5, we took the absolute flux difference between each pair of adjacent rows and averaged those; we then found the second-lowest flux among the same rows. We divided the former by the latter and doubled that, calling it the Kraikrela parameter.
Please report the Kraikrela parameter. 0.37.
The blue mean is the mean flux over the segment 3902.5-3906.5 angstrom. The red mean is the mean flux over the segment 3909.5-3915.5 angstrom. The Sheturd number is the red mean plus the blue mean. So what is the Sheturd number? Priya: 48.8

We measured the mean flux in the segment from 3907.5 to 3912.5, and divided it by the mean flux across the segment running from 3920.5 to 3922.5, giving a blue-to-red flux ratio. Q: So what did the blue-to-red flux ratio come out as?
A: 1.17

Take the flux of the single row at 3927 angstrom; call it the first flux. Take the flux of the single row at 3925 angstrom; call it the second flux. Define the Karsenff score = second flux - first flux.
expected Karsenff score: -7.5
